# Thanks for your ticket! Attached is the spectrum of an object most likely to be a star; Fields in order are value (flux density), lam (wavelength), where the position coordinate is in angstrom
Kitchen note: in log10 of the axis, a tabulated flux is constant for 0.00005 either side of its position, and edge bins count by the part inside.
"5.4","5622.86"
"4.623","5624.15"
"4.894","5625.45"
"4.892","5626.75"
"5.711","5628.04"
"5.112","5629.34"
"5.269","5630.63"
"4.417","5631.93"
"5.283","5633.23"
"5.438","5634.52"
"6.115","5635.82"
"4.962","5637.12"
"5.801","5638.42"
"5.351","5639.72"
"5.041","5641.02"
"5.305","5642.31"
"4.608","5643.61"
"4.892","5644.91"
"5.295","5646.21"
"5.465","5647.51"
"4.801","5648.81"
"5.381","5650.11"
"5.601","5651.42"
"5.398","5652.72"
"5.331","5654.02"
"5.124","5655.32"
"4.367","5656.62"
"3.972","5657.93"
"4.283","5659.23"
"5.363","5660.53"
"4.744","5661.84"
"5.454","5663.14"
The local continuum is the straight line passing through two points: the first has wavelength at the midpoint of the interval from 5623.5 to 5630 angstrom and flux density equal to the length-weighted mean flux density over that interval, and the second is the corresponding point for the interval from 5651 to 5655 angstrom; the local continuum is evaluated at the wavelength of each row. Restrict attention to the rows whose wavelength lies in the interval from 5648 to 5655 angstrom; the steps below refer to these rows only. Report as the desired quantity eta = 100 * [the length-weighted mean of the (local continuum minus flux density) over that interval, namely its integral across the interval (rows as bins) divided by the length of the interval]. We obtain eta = 10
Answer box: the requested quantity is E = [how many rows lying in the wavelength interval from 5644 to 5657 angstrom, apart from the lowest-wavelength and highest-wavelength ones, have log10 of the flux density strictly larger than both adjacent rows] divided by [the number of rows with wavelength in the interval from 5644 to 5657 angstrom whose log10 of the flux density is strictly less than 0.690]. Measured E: 0.7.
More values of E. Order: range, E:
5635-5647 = 1.0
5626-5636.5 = 1.0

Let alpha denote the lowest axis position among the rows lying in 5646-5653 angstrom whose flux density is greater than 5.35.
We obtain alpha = 5647.51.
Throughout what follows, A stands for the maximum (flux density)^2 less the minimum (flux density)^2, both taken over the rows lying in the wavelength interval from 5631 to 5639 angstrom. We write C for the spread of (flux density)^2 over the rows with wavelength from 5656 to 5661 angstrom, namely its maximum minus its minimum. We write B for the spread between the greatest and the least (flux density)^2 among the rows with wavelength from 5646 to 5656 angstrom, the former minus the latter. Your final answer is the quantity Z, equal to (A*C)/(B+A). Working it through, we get 8.9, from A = 18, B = 8.3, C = 13.0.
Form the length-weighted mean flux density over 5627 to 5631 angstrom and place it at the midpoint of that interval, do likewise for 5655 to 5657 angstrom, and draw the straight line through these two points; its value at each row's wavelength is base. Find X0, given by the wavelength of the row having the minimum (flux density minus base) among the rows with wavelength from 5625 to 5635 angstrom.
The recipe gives 5631.93 angstrom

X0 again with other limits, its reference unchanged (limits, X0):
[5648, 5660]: 5657.93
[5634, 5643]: 5637.12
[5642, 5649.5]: 5643.61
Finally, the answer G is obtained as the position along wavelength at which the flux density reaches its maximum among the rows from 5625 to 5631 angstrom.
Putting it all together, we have 5628.04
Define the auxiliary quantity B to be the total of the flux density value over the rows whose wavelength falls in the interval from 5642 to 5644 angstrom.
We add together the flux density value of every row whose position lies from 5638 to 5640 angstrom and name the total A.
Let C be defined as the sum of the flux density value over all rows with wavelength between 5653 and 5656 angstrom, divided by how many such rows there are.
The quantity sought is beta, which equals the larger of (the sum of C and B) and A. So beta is 15.1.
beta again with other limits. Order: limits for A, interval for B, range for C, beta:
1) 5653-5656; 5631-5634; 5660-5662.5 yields 14.8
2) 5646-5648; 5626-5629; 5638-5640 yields 16.2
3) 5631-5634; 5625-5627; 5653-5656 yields 15.0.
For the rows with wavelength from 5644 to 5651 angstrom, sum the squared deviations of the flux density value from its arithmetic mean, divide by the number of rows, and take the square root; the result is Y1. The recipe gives 0.27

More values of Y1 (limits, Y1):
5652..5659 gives 0.57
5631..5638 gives 0.56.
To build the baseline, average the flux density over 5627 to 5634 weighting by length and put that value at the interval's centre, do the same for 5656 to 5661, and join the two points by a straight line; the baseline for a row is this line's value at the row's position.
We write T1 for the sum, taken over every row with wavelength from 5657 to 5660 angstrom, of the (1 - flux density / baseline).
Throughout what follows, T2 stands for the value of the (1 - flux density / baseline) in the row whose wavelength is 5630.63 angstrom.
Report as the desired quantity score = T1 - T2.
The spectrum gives 0.173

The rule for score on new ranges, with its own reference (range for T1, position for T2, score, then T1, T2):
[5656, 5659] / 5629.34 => 0.131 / 0.15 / 0.01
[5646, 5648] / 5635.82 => -0.047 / -0.26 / -0.22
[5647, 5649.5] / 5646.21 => -0.064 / -0.17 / -0.11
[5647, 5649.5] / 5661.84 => -0.092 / -0.17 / -0.08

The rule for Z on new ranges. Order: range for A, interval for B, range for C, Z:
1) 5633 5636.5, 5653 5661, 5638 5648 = 5.2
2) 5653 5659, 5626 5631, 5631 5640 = 10.6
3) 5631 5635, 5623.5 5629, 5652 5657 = 4.8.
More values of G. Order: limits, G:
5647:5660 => 5651.42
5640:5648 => 5647.51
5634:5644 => 5635.82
